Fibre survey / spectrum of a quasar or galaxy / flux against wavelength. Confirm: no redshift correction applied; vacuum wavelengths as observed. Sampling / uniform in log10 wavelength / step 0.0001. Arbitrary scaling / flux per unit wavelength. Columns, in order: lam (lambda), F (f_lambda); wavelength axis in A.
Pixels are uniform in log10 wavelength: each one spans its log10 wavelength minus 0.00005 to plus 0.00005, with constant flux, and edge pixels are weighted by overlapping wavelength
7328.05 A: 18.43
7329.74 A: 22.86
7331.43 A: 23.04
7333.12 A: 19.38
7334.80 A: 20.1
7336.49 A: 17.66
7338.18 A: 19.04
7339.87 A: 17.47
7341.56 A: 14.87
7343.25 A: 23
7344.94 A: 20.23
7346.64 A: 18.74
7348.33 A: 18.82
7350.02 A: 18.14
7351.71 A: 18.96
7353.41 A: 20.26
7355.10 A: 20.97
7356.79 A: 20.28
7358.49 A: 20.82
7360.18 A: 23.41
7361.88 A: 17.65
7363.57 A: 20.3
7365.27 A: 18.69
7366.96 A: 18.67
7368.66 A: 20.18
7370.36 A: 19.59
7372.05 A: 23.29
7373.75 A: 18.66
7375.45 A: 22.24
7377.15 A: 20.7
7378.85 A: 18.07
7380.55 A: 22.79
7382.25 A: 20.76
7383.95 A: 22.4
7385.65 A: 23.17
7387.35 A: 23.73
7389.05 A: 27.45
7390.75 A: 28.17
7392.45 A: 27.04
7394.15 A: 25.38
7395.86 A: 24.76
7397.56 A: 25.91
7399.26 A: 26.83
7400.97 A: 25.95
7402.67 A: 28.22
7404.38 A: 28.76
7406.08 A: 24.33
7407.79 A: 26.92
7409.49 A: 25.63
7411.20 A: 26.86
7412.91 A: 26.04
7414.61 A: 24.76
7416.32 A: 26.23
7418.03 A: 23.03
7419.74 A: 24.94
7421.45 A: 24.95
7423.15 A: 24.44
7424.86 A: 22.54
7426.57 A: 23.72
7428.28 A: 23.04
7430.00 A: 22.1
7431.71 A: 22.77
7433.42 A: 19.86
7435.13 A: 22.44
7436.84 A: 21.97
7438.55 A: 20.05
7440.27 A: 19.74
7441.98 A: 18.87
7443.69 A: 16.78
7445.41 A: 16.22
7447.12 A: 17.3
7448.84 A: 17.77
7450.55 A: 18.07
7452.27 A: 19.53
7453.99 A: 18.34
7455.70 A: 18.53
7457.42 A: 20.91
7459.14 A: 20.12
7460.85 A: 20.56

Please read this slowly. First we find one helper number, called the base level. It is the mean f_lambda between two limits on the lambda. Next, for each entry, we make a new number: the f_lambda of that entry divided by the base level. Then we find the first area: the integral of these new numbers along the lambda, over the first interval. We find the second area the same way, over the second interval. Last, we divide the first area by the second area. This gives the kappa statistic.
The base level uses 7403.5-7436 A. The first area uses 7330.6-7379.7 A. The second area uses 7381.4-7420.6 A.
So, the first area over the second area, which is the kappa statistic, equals 1.0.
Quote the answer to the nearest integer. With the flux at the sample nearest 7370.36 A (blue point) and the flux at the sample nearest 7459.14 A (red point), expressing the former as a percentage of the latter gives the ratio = 97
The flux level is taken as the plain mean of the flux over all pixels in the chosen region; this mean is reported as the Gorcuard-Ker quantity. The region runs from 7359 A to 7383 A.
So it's 20.4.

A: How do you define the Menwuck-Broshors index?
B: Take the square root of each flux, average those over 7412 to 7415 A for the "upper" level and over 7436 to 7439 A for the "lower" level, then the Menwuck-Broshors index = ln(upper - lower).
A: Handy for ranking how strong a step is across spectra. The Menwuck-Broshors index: -0.78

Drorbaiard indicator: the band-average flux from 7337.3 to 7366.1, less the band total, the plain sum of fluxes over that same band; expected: -312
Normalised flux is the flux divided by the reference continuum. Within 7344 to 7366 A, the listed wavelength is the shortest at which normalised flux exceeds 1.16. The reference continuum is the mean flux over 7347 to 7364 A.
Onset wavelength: 7360.18 A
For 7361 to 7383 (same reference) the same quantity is 7372.05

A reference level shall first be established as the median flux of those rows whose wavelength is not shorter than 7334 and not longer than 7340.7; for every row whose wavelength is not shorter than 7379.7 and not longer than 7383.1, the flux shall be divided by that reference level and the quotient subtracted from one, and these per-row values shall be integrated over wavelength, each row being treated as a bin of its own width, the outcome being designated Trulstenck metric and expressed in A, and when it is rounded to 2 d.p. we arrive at -0.63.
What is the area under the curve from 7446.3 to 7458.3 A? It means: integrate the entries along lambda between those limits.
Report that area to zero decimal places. 224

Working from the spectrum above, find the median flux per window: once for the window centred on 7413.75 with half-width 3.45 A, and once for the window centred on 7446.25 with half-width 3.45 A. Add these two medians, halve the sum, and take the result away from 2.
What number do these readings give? -19.6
